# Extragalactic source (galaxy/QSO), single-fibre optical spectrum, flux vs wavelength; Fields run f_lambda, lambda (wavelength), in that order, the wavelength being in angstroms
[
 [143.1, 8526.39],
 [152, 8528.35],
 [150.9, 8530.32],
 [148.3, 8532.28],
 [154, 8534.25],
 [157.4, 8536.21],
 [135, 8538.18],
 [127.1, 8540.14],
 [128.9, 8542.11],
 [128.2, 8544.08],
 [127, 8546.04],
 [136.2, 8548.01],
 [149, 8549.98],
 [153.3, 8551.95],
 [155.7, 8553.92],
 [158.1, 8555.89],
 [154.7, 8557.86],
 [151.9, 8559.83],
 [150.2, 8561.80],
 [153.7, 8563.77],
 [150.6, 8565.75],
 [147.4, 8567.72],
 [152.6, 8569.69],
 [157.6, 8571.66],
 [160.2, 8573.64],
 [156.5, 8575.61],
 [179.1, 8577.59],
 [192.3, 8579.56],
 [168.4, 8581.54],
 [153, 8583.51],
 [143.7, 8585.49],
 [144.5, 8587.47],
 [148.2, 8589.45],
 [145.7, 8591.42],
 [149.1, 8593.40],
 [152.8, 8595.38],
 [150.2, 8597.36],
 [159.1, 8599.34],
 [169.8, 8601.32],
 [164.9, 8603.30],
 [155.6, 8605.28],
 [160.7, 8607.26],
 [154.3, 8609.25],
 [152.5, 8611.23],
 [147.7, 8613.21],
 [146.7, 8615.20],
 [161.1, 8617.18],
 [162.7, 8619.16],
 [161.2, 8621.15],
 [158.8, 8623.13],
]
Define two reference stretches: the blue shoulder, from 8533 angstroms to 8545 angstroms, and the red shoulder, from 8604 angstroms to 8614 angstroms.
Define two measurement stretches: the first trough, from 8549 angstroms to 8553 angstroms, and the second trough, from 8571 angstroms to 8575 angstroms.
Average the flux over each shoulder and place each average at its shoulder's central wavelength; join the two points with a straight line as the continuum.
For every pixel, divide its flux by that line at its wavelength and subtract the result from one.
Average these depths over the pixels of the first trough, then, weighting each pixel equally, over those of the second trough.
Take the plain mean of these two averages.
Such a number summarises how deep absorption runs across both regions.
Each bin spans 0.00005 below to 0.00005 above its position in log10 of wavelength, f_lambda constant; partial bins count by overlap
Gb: -0.08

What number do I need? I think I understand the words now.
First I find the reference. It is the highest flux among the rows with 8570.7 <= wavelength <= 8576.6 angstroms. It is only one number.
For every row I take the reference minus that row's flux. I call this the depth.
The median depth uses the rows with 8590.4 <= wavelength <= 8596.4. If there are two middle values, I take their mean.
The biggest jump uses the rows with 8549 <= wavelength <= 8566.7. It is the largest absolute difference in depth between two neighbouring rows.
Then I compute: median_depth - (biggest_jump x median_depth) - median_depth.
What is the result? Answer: -48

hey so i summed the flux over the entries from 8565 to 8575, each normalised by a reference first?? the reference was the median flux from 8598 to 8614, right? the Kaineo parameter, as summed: 4.9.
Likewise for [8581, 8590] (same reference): 4.8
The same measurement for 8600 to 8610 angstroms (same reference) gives 5.1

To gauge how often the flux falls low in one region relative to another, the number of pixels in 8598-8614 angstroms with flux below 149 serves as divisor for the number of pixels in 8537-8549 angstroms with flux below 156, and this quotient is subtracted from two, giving -4.0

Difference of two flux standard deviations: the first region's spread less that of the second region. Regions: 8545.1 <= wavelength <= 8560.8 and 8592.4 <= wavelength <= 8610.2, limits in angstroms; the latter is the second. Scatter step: 4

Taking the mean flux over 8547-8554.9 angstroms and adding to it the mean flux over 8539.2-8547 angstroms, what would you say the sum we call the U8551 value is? 276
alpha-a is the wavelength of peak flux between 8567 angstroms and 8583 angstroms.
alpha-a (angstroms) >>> 8579.56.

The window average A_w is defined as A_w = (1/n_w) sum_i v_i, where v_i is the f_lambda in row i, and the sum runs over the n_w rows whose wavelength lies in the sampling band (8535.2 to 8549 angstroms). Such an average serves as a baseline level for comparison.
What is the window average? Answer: 134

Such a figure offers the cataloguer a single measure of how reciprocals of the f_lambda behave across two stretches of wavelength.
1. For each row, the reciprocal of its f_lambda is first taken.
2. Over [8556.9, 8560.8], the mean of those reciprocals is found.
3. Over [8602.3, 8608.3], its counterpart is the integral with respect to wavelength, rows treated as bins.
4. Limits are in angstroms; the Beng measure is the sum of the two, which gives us 0.04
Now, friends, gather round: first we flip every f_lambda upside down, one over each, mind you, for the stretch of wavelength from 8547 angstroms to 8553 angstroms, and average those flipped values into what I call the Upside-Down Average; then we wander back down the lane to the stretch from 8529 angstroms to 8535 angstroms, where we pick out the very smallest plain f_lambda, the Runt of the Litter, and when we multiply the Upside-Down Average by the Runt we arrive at 1.02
